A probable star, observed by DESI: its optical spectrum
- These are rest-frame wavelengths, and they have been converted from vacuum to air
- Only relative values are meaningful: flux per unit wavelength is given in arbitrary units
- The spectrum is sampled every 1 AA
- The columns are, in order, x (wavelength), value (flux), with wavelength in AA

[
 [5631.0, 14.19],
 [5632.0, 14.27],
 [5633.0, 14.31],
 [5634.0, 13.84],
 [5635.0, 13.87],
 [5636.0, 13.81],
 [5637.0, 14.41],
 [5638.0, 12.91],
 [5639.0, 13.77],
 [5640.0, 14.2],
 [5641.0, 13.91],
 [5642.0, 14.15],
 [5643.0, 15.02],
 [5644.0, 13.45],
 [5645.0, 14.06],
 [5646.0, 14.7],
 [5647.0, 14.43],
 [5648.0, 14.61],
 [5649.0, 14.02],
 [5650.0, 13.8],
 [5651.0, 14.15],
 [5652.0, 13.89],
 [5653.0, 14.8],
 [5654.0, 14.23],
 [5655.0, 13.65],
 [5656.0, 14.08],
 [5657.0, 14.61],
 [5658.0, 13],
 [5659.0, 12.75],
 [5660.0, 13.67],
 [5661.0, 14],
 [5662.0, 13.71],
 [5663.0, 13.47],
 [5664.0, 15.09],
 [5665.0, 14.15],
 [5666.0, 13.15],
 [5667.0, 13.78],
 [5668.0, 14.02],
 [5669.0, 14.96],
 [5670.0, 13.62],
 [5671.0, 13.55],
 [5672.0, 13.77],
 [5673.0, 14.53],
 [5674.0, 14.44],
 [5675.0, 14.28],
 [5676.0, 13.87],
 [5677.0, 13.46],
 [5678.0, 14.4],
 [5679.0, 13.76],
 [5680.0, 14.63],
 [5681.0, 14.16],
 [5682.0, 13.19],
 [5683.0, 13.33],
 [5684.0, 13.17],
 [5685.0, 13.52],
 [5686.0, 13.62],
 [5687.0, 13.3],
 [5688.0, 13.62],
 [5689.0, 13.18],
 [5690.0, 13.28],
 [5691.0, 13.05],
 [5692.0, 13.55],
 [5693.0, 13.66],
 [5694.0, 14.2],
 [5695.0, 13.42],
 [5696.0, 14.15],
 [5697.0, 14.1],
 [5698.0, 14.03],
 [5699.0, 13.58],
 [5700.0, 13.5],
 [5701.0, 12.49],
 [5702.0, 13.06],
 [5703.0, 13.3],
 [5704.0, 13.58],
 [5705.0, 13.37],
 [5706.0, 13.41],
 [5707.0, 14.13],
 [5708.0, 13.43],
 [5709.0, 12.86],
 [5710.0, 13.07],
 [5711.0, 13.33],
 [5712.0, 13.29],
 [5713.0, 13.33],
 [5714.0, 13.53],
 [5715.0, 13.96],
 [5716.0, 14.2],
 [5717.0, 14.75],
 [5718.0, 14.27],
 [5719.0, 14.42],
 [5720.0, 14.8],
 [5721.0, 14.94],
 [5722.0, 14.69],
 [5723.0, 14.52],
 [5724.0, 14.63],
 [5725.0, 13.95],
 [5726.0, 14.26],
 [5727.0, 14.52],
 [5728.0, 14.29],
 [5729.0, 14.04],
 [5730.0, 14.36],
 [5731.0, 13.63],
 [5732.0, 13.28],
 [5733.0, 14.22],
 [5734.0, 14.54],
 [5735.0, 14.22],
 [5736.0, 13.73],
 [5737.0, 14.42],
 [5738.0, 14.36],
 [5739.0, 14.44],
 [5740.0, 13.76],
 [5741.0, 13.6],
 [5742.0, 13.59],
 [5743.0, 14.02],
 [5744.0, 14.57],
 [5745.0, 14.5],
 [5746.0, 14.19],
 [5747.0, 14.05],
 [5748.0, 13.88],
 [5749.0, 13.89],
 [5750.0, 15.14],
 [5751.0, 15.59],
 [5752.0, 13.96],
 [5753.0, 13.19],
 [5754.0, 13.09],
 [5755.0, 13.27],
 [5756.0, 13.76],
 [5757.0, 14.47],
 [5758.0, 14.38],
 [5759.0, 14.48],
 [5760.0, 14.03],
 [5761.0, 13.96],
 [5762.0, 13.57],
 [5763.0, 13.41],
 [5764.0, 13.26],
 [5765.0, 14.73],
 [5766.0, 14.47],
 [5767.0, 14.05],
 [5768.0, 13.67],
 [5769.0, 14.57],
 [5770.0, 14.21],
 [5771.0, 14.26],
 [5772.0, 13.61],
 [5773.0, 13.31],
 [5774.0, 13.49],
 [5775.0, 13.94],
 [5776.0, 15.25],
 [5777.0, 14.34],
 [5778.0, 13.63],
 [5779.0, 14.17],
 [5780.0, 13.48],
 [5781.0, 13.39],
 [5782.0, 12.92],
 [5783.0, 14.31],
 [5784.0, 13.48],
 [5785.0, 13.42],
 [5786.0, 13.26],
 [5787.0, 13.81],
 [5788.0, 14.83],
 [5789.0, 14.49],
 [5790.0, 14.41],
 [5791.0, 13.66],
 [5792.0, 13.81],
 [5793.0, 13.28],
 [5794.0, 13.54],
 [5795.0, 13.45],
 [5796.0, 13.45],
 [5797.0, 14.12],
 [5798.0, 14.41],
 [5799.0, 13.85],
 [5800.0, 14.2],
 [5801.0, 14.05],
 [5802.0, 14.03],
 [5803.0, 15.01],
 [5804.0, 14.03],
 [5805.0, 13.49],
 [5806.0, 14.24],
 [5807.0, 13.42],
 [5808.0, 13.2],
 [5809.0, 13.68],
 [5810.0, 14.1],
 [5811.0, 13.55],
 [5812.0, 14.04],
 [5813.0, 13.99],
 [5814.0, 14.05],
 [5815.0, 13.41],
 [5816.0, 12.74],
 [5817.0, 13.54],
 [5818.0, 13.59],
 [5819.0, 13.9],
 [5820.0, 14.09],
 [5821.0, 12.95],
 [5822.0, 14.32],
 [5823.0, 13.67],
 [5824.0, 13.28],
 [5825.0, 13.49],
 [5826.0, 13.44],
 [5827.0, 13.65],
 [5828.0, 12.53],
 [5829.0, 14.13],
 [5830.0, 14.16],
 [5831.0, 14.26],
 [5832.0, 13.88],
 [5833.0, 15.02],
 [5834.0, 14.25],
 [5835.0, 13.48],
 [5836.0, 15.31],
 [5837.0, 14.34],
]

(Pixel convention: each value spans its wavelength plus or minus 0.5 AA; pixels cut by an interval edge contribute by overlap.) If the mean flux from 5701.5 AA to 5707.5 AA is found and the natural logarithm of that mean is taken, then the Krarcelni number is 2.60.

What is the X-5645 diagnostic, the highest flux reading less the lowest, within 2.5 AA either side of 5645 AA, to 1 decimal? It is 1.6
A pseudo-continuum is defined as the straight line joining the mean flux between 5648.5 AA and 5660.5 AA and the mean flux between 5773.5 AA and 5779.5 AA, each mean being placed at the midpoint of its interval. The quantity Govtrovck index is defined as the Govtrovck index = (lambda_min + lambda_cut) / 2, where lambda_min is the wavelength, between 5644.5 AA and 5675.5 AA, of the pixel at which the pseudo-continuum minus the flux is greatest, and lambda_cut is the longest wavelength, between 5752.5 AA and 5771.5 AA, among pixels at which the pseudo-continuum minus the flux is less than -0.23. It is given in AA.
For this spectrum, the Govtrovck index 5714.0 AA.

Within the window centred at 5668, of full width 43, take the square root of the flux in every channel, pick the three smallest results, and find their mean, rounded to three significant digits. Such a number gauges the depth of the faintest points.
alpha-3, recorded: 3.60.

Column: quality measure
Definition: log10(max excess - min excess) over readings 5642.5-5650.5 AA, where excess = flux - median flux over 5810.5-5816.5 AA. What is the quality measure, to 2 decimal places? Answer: 0.20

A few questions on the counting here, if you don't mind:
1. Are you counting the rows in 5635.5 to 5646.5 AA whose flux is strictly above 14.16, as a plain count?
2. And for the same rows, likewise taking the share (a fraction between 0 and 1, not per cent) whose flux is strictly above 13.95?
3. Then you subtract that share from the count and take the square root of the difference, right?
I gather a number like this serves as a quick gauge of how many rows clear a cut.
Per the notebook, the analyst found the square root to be 1.9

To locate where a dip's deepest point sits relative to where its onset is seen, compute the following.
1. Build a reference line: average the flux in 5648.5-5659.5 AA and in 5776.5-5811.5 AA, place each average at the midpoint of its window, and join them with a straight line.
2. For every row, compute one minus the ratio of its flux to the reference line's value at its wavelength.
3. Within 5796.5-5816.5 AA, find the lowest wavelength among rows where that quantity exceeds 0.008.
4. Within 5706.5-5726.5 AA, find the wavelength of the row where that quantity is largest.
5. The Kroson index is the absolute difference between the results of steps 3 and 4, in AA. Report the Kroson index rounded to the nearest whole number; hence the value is 96 AA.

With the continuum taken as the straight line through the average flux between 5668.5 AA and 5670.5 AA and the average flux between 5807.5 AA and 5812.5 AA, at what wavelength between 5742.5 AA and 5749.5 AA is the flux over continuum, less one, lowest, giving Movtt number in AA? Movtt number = 5748.0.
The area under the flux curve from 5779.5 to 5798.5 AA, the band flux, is 262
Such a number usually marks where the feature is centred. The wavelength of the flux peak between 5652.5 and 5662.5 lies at 5653.0 AA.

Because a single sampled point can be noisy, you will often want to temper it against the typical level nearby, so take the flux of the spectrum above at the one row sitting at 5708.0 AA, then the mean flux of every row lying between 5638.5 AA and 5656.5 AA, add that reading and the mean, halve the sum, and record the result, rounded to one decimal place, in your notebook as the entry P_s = 13.8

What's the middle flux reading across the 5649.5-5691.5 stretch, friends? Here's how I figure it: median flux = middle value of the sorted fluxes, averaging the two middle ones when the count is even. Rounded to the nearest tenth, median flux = 13.8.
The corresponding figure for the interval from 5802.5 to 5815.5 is 14.0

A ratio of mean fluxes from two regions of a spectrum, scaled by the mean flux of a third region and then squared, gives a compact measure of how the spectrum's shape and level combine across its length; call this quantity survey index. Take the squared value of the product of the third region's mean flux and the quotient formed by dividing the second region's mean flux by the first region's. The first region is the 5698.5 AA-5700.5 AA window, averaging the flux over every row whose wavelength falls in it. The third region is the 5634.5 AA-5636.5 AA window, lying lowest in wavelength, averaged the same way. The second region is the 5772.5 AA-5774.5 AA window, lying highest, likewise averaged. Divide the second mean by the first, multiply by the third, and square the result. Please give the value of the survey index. 188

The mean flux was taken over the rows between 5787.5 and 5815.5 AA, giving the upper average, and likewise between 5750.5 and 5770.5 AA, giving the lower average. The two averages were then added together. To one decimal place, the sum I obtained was 27.9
